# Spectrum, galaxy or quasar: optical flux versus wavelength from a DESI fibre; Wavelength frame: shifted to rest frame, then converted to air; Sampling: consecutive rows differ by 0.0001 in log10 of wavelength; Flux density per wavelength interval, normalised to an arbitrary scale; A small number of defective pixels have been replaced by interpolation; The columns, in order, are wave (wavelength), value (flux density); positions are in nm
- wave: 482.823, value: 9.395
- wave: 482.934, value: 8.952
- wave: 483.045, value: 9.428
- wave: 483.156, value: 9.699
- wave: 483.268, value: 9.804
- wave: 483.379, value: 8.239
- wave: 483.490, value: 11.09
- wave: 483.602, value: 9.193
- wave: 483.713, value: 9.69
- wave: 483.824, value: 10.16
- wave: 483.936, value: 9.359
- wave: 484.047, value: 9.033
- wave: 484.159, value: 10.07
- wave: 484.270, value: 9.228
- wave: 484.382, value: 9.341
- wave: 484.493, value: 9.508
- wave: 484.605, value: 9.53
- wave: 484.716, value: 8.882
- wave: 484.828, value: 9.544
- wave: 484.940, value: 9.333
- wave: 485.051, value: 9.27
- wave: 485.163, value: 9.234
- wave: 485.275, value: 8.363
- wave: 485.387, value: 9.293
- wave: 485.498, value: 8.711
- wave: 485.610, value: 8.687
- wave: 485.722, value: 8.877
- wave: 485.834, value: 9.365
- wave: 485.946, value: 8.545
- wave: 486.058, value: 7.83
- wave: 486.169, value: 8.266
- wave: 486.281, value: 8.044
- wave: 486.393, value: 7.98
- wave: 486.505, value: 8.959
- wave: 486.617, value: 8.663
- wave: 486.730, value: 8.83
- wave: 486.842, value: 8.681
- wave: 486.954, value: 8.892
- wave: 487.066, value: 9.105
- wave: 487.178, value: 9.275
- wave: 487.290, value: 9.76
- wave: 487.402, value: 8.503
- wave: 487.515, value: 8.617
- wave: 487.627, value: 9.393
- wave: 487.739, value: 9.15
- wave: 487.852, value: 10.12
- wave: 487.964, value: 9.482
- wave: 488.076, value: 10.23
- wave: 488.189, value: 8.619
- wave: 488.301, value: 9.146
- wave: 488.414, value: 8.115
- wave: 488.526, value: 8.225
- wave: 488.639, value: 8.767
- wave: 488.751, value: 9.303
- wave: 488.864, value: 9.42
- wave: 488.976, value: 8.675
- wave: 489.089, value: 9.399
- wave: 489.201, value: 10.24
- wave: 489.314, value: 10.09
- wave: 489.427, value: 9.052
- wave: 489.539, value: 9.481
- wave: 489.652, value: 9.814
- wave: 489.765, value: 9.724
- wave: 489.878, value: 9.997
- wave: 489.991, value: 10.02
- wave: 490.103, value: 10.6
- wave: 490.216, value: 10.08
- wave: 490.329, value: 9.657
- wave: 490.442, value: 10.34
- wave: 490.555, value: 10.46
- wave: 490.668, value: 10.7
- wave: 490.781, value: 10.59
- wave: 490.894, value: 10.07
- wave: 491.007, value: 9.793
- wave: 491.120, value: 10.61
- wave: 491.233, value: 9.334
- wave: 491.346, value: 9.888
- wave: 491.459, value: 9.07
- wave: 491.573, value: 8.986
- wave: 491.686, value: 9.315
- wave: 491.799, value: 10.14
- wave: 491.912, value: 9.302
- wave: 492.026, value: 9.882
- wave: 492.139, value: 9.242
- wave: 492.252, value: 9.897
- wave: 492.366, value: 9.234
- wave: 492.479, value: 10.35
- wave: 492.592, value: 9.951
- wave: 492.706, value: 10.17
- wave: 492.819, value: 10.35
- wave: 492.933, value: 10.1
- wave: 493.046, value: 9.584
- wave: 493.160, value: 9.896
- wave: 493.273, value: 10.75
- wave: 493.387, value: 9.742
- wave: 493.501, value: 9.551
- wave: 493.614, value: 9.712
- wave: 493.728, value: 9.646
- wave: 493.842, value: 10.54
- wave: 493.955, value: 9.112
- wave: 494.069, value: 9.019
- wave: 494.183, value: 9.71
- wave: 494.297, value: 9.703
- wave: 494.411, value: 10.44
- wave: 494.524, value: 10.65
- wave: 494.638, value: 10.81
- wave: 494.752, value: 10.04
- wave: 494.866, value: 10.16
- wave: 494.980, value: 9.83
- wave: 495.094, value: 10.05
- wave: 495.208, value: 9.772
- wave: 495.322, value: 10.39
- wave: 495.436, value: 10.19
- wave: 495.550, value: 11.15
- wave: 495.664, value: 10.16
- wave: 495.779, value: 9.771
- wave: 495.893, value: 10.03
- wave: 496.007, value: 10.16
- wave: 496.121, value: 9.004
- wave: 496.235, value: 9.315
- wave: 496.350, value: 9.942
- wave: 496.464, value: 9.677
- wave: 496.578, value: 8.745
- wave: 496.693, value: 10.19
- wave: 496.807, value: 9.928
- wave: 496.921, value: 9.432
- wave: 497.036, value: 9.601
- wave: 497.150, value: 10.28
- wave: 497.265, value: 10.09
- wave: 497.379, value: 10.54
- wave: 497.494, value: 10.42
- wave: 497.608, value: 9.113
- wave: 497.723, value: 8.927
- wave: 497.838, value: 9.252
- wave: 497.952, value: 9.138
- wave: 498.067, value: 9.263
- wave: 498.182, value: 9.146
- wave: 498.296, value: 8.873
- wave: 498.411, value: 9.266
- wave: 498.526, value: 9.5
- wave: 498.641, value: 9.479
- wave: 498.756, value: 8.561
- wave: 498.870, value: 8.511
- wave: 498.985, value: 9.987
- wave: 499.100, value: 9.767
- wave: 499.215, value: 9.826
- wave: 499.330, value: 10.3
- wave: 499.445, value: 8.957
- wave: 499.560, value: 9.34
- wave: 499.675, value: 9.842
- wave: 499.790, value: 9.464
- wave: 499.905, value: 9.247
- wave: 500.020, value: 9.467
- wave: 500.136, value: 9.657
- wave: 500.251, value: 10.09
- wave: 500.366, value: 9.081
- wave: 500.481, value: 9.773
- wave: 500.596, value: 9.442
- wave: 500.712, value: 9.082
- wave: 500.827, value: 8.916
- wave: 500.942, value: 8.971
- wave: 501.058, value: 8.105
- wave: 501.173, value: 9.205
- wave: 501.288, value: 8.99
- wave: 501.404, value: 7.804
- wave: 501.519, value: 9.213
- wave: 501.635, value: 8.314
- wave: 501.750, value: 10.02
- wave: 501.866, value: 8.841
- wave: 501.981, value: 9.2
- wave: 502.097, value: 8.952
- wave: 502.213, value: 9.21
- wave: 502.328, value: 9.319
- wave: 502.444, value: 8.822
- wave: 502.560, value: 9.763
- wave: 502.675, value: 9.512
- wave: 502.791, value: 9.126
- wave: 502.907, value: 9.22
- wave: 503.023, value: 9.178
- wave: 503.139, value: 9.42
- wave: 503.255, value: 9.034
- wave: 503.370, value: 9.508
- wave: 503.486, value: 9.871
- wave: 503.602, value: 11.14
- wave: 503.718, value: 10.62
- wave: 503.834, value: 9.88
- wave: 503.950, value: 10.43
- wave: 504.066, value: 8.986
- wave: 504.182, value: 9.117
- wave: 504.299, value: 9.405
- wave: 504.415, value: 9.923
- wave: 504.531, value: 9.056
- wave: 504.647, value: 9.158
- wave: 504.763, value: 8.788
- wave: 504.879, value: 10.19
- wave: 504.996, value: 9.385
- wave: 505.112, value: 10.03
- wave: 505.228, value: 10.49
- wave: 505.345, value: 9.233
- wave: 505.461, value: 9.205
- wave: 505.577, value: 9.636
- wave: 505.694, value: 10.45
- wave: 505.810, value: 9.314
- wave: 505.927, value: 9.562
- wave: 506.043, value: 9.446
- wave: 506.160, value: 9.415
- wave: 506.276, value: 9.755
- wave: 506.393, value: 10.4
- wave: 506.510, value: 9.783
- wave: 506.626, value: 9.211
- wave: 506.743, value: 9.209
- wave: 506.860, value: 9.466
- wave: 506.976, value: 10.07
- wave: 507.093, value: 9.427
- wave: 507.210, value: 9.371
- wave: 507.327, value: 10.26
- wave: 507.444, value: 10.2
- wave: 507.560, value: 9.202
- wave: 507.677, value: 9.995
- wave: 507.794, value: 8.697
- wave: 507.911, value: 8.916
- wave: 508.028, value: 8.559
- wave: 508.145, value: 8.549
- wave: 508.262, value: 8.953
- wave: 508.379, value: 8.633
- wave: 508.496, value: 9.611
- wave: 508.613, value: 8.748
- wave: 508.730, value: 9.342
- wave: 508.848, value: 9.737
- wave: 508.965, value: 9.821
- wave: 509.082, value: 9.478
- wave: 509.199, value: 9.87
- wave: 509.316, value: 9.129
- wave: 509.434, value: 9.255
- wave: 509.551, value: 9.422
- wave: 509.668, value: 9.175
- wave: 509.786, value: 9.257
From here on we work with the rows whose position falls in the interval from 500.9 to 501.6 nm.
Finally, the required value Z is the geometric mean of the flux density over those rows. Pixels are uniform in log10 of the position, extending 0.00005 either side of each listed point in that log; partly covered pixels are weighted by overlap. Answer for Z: 8.70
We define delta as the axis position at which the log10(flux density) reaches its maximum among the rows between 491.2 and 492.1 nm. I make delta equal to 491.799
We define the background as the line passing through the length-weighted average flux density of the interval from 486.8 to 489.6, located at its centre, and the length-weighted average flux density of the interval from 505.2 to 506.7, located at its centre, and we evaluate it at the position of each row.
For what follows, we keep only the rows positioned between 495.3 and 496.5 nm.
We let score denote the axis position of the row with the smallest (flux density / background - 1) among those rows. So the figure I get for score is 496.121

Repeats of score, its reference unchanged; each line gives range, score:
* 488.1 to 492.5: 488.414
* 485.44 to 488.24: 486.058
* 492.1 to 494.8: 494.069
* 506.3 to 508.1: 508.028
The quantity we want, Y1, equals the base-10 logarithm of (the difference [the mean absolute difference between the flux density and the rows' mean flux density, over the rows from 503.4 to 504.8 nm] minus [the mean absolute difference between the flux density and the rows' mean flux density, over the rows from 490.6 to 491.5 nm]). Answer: -0.90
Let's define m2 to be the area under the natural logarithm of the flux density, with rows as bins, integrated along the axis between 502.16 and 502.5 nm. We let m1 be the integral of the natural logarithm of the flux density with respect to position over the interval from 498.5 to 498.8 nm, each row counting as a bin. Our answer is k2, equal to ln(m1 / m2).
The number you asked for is -0.1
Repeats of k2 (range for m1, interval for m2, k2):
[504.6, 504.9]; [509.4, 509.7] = 0.0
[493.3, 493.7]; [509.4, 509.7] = 0.3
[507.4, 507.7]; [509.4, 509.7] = 0.0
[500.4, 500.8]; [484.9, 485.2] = 0.3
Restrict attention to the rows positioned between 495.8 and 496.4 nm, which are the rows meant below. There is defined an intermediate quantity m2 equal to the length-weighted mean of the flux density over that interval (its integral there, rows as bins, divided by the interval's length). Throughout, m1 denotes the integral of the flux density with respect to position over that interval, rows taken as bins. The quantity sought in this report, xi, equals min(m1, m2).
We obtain 5.82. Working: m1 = 5.82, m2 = 9.69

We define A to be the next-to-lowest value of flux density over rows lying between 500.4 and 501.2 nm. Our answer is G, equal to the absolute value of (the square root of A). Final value 2.99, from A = 8.916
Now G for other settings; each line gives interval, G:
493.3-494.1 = 3.02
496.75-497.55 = 3.10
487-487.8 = 2.94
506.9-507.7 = 3.06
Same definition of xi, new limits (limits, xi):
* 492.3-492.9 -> 6.00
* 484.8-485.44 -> 5.86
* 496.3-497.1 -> 7.72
